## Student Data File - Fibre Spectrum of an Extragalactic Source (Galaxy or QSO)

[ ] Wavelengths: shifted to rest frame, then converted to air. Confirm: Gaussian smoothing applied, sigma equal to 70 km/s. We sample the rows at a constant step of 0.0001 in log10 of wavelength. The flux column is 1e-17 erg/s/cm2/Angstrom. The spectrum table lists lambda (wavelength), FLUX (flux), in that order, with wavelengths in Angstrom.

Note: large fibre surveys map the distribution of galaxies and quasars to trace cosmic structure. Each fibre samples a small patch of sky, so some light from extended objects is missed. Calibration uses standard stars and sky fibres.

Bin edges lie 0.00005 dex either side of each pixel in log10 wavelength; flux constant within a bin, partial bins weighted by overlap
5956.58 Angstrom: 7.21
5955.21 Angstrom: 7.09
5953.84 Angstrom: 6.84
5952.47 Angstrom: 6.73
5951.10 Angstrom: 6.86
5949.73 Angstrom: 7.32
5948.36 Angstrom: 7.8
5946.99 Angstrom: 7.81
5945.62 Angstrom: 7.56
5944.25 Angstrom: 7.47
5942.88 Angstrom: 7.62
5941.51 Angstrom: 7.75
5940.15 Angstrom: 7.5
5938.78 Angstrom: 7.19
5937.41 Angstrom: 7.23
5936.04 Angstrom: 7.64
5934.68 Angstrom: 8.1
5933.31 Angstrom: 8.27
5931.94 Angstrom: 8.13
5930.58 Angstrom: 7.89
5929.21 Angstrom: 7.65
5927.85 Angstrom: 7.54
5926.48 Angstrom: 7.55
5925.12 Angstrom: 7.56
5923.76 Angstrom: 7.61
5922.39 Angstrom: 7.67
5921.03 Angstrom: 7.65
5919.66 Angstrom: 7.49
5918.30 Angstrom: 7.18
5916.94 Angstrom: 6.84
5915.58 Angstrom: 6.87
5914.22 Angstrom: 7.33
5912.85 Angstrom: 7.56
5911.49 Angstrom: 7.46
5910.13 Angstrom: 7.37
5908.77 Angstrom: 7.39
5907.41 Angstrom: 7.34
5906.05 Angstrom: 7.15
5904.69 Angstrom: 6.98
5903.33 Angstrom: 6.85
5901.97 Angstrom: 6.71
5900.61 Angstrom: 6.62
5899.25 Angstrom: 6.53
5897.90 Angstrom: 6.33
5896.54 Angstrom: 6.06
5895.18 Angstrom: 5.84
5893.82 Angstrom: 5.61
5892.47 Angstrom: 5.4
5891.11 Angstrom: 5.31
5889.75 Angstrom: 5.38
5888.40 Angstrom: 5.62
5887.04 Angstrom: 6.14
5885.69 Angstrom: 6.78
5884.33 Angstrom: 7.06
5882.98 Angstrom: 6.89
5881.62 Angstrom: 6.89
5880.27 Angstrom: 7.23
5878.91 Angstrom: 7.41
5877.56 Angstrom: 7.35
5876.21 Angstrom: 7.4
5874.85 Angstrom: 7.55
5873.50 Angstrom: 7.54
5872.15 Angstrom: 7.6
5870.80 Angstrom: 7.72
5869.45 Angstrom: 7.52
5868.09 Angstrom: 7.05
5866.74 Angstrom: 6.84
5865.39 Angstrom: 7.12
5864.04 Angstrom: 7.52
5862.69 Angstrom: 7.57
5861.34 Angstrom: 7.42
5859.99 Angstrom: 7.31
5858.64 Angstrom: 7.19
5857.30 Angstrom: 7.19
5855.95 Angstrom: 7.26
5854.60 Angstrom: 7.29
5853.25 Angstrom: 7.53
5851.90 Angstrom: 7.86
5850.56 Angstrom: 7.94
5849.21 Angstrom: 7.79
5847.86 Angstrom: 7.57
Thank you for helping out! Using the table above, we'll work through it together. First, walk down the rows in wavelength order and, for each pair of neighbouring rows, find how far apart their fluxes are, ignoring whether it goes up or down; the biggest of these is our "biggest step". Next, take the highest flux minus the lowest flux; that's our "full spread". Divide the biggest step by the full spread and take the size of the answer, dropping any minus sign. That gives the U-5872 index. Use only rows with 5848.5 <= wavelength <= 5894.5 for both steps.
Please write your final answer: 0.24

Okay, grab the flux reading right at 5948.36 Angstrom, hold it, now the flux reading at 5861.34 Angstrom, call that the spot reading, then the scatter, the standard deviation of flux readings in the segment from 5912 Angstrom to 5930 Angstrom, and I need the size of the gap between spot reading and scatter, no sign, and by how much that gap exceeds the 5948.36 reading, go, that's -0.7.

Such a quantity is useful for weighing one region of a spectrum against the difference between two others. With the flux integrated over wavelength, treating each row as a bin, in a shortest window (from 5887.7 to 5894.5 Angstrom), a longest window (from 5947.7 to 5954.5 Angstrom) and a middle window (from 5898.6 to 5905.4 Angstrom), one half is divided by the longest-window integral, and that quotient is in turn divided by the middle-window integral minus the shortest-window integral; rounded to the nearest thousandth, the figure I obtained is 0.001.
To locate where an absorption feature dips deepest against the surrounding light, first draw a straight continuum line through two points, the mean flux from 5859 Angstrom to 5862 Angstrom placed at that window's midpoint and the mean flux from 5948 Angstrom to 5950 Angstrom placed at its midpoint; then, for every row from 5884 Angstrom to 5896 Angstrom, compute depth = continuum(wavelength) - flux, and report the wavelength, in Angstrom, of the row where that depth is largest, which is 5891.11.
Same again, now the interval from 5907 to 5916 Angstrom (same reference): 5915.58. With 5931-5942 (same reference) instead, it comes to 5938.78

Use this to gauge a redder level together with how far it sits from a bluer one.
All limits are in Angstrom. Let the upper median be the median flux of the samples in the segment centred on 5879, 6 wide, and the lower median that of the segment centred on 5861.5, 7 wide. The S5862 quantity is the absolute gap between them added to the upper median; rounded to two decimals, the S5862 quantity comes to 7.42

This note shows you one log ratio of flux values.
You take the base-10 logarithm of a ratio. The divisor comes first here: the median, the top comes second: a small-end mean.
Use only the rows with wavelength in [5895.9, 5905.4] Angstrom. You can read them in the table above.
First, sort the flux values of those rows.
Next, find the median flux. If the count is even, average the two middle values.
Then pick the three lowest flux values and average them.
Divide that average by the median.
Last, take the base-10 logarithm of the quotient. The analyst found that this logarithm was -0.021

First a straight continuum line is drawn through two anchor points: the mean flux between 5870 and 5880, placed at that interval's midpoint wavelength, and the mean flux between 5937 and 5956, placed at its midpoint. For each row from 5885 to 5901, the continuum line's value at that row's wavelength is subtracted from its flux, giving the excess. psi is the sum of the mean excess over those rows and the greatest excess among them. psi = -2.2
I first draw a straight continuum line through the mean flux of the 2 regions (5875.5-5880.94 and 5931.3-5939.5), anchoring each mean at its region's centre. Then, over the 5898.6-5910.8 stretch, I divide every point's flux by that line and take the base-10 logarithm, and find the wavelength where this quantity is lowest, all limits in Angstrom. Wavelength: 5899.25 Angstrom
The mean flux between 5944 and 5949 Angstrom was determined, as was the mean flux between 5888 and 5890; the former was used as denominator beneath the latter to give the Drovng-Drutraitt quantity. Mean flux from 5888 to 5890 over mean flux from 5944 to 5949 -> 0.72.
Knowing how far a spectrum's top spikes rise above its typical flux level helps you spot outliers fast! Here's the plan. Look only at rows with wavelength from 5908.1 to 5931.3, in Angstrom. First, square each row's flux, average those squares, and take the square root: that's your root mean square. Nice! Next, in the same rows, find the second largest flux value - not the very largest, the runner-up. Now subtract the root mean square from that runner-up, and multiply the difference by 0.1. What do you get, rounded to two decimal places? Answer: 0.02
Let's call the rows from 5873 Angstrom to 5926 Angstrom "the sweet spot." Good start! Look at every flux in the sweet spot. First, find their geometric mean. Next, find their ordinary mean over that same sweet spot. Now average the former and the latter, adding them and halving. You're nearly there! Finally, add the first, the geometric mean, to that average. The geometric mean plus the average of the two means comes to 13.7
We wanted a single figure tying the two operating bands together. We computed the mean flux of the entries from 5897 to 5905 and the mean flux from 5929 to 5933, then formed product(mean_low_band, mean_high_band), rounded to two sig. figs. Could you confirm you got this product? 53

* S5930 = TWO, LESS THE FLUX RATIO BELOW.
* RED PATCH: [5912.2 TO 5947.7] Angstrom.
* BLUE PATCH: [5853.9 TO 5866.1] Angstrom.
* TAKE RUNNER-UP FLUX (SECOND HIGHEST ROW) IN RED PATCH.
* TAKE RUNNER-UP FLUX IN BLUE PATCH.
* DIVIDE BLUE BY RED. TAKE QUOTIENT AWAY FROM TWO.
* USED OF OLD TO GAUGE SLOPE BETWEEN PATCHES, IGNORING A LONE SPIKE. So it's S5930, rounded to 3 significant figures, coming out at 1.08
